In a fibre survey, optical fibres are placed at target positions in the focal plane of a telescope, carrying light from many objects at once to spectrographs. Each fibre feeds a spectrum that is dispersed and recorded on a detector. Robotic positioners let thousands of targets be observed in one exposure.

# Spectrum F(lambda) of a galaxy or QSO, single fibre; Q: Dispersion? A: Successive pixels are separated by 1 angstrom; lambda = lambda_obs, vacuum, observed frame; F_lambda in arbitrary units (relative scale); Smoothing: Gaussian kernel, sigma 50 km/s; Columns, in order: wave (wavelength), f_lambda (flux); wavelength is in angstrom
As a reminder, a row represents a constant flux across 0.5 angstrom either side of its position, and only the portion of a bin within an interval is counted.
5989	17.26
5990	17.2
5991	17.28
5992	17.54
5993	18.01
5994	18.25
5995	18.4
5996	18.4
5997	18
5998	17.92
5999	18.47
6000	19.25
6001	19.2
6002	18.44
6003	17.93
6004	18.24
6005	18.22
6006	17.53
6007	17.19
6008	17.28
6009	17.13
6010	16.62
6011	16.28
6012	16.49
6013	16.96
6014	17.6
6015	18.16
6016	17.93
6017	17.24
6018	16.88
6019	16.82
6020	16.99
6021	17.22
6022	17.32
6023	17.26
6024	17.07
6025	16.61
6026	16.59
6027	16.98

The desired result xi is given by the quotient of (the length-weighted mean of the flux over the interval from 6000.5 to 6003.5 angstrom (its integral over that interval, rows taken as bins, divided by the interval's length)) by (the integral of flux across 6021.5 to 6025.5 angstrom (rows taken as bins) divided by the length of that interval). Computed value 1.09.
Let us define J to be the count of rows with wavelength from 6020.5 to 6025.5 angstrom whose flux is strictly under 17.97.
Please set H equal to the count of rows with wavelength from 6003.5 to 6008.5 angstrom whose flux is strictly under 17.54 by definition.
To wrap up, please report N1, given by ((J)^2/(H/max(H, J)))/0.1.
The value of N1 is 417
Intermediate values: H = 3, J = 5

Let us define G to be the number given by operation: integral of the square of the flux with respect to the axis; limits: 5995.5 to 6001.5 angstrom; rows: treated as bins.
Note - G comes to 2064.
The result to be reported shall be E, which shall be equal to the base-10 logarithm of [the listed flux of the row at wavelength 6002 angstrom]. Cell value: 1.27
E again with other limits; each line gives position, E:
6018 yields 1.23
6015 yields 1.26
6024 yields 1.23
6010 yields 1.22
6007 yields 1.24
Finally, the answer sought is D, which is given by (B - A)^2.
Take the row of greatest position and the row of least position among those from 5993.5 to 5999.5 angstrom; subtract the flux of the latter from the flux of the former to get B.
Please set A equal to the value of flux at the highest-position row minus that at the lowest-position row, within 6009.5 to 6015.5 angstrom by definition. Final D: 1.7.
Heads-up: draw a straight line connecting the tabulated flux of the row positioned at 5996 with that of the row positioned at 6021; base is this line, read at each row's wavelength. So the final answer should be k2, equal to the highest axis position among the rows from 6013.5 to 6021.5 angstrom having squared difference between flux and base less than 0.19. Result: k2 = 6021 angstrom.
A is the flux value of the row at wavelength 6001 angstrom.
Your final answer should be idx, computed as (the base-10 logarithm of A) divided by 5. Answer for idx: 0.257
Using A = 19.2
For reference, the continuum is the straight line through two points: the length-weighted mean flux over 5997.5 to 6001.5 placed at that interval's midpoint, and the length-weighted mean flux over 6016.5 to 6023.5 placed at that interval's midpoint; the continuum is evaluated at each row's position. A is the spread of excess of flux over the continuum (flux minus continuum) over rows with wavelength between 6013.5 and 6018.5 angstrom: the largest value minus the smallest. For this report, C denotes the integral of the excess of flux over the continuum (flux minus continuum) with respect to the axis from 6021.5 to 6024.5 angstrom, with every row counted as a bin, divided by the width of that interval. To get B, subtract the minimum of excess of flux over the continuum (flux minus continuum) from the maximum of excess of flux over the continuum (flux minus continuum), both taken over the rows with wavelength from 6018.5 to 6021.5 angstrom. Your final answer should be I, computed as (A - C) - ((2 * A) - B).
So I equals -0.8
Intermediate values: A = 1.05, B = 0.56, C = 0.35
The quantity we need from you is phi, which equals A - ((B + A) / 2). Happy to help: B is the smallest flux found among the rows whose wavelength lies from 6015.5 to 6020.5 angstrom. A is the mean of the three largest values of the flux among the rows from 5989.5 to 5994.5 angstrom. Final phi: 0.6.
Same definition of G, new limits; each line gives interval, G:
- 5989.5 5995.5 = 1898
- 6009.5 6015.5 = 1740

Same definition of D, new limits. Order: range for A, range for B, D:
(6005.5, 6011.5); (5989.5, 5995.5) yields 6.0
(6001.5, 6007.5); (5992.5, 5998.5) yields 1.3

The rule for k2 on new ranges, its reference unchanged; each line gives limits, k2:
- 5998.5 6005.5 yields 6005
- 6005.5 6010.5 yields 6006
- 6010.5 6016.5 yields 6014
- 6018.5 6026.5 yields 6026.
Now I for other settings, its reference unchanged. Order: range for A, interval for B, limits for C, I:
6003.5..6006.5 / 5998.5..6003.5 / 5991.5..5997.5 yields 1.5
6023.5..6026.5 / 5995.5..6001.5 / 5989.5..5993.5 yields 3.0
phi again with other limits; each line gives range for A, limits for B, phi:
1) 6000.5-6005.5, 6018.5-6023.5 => 0.9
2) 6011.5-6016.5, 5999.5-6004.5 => 0.0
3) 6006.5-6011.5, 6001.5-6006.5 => -0.2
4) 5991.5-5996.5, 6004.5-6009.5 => 0.6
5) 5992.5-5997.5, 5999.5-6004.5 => 0.2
